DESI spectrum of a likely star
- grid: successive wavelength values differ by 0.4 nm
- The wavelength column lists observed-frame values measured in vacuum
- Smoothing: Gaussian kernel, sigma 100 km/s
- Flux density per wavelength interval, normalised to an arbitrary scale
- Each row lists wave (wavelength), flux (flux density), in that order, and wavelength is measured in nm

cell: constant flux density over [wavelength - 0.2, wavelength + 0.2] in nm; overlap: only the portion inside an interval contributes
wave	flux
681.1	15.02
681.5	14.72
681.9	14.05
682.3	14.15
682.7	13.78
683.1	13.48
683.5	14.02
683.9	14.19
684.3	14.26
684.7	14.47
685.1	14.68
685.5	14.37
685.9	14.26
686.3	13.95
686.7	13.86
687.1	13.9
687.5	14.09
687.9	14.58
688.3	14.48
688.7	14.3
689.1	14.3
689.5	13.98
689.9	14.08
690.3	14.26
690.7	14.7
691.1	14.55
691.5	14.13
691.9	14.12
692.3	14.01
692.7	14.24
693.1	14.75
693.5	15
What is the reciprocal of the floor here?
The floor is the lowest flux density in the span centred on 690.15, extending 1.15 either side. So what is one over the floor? 0.0715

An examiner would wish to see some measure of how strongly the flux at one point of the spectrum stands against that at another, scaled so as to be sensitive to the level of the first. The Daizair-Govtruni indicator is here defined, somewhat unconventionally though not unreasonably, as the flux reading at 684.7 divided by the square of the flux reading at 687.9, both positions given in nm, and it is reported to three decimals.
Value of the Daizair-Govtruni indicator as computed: 0.068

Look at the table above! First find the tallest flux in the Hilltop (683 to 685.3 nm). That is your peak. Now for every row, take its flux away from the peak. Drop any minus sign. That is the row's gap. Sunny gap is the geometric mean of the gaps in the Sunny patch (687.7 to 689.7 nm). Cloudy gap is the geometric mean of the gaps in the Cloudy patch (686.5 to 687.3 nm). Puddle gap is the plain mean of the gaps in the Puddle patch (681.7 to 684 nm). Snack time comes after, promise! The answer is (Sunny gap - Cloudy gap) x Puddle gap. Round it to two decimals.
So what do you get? -0.38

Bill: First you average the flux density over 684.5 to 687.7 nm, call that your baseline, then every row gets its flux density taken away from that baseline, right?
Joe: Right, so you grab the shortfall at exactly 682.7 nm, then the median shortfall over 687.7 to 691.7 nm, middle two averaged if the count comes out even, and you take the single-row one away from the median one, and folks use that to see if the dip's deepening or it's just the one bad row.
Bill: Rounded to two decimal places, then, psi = -0.52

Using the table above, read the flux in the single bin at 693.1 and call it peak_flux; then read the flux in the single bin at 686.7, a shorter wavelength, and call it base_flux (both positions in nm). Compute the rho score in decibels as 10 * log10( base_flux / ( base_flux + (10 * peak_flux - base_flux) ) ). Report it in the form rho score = -10.3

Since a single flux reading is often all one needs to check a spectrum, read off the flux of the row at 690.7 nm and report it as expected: 14.7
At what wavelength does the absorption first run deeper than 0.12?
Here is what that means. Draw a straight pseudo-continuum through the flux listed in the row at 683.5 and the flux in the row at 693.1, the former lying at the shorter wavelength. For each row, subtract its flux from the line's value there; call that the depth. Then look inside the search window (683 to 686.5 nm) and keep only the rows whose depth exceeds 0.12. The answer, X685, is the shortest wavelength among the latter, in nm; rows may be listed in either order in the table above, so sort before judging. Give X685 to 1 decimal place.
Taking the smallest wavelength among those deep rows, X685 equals 683.1 nm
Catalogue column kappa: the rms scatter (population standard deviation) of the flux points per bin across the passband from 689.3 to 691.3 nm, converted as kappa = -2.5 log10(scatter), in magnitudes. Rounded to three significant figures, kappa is 1.41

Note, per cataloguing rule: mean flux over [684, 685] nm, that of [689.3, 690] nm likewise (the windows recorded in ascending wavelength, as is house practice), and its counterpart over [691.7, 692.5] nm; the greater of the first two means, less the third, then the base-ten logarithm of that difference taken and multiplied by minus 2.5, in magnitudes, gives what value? 1.3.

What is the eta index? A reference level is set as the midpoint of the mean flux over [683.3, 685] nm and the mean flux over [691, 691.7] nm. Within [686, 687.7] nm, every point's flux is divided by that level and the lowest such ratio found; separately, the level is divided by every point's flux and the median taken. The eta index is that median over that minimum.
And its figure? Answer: 1.06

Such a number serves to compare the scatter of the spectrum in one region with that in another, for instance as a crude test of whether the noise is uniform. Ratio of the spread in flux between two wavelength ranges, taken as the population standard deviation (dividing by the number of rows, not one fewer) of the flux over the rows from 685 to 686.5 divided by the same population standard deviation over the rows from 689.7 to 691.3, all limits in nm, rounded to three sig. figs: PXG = 1.08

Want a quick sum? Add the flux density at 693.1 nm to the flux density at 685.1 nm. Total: 29.4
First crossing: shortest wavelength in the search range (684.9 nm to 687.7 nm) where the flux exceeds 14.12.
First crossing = 685.1 nm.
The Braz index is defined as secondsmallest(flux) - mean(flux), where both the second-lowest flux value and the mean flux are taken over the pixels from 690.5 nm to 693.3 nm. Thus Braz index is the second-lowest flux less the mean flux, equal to -0.24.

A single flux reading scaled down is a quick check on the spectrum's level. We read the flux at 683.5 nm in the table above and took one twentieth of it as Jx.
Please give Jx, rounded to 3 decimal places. 0.701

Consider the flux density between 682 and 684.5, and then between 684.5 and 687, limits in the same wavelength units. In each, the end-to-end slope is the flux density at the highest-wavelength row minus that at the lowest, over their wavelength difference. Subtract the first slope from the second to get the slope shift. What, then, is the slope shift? -0.4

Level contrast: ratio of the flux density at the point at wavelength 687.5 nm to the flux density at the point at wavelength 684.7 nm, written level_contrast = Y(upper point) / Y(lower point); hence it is 0.97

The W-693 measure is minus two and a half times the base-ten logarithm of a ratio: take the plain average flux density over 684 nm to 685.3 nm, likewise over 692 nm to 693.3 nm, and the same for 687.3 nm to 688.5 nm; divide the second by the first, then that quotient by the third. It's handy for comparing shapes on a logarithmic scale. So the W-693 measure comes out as 2.90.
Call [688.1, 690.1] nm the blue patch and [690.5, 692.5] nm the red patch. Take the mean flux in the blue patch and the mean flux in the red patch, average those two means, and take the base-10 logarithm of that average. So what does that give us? 1.154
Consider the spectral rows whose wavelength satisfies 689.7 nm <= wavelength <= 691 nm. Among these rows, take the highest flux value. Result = 14.7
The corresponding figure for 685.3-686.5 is 14.37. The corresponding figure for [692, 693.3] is 14.75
